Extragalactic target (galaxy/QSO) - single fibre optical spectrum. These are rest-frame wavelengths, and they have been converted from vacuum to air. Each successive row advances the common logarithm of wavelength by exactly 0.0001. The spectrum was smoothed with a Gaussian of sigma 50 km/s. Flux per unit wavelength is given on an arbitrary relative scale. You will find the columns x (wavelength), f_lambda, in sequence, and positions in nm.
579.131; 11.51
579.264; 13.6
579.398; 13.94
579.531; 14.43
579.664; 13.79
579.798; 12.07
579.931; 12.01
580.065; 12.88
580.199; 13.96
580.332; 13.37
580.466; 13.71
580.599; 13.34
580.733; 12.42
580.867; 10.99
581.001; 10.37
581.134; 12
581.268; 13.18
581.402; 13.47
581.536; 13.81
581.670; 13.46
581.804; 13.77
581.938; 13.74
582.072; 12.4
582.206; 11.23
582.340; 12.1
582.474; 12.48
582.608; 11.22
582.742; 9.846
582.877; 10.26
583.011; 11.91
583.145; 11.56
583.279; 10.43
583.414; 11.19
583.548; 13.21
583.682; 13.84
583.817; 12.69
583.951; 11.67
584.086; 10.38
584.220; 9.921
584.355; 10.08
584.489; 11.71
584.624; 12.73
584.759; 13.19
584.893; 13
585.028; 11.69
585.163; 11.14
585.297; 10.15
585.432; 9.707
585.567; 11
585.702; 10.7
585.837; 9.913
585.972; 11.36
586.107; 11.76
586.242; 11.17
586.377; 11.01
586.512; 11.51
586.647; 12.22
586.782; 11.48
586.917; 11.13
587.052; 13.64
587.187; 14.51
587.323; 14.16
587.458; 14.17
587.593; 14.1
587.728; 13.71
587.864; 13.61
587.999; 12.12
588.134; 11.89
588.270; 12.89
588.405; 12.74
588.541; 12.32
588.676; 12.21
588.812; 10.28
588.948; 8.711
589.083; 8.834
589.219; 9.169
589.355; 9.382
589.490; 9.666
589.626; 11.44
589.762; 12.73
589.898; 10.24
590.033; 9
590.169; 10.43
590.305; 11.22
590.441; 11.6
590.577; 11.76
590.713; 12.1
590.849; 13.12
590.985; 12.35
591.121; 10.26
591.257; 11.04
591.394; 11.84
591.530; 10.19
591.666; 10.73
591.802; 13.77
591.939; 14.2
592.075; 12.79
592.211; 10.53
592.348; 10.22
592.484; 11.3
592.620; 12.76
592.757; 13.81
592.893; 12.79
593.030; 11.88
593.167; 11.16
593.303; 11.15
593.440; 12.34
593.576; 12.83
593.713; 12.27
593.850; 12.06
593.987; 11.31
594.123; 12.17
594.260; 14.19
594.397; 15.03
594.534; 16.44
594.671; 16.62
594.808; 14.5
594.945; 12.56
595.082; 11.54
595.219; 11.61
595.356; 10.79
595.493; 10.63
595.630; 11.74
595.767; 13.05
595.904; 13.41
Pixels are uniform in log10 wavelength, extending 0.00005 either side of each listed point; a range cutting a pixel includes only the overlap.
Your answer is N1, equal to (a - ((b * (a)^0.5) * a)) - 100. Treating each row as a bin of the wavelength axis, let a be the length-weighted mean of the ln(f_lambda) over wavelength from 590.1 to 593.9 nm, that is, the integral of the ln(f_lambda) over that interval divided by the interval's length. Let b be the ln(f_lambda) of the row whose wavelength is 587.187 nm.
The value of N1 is -108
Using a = 2.47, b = 2.67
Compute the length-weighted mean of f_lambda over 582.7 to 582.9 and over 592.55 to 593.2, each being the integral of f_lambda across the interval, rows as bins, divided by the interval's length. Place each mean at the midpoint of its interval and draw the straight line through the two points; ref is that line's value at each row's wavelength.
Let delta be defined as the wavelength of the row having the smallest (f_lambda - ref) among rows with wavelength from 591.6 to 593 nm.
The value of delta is 592.348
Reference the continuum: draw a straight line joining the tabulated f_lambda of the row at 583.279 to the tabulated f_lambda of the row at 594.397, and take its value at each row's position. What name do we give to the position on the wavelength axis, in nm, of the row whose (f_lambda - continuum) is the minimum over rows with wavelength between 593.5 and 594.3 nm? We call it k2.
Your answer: 593.987 nm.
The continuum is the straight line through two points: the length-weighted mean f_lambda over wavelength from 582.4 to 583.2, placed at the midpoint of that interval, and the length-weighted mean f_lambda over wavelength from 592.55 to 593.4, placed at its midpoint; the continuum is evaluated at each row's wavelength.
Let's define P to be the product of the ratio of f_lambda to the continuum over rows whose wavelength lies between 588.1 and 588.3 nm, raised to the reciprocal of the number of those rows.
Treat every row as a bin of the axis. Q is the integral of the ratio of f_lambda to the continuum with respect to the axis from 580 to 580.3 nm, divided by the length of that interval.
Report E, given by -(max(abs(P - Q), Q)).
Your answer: -1.23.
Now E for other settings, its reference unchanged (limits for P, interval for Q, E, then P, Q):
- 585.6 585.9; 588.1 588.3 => -1.05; 0.89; 1.05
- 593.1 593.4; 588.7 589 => -0.84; 0.91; 0.84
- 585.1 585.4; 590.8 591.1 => -1.02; 0.93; 1.02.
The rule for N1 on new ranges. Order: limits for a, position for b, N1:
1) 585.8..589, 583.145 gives -107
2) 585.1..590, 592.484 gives -107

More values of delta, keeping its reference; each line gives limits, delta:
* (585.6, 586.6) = 585.837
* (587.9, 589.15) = 588.948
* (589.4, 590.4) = 590.033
